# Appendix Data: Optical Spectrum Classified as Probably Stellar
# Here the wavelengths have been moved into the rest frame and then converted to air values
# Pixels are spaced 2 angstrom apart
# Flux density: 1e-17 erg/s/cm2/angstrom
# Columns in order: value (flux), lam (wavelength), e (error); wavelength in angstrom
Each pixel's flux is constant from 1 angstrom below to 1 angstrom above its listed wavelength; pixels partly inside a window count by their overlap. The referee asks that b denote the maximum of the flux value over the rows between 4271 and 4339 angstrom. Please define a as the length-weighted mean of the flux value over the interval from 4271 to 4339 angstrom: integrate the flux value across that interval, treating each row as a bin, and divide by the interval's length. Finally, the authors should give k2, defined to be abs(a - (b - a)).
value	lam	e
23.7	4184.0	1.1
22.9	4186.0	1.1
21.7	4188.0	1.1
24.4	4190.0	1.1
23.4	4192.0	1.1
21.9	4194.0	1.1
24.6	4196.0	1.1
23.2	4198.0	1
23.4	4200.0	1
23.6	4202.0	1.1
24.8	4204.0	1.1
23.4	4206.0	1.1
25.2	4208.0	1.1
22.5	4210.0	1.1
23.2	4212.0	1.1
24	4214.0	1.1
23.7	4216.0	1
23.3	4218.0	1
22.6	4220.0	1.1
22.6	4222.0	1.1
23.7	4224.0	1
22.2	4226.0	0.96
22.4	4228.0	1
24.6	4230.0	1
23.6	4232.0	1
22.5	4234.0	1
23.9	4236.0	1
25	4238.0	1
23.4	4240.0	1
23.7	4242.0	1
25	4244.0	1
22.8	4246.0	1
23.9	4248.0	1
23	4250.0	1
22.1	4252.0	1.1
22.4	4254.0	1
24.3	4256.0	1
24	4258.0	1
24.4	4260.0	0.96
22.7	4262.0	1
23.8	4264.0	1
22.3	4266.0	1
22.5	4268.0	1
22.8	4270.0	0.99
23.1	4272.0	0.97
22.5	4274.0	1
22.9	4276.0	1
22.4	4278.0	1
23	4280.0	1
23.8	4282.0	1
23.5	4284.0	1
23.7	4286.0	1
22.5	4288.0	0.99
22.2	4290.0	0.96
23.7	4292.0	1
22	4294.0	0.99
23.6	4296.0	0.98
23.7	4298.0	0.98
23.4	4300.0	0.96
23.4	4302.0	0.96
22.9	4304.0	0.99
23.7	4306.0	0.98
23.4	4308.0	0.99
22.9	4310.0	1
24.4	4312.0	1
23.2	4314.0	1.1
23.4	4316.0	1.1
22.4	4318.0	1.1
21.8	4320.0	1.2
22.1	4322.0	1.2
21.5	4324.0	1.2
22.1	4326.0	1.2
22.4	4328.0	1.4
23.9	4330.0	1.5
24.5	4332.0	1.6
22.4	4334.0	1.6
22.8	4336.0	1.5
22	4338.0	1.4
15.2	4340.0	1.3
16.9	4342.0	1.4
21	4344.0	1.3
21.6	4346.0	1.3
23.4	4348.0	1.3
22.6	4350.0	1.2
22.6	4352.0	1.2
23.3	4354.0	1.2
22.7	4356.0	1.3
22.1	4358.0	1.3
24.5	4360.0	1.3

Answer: 21.5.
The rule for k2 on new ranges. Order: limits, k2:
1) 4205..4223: 21.6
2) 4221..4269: 21.7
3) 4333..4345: 17.3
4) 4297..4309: 23.1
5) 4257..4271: 22.0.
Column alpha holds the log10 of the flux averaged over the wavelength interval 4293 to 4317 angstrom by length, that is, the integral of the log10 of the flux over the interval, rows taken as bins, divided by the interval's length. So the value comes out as 1.37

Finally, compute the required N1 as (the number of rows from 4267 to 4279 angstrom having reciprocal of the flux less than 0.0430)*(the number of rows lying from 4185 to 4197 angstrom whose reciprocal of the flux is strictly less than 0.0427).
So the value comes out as 0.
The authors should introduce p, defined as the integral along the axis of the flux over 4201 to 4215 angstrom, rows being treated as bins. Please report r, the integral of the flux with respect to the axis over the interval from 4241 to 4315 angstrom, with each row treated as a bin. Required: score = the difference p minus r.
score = -1386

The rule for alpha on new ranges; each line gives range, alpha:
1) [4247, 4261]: 1.37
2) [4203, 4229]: 1.37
